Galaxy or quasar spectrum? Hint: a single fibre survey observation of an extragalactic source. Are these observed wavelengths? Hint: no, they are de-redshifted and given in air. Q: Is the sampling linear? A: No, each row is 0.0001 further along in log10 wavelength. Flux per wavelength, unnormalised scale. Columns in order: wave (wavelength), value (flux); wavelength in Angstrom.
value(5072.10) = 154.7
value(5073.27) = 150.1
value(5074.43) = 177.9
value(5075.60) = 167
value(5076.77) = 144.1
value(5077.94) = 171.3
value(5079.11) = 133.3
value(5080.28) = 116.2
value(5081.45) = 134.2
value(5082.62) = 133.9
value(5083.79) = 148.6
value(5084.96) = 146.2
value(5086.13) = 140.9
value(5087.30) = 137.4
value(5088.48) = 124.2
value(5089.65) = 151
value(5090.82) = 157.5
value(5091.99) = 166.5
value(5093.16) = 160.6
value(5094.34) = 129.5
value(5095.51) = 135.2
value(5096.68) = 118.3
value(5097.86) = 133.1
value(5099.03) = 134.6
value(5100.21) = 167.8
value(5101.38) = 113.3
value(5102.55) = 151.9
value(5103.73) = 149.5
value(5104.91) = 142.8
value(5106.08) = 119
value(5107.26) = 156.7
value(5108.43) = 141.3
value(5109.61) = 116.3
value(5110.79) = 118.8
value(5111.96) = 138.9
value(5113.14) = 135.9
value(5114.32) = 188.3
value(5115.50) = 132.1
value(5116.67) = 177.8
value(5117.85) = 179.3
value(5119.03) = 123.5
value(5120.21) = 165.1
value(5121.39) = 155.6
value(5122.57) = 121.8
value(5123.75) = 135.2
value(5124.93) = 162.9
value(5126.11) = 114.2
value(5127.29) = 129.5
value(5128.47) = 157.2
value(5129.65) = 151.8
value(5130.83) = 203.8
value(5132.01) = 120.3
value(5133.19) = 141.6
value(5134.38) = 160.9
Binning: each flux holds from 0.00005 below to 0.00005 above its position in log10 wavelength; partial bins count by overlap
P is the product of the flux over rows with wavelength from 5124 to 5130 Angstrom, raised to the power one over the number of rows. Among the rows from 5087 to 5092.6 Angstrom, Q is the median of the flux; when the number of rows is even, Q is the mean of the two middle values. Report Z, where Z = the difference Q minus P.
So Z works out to 9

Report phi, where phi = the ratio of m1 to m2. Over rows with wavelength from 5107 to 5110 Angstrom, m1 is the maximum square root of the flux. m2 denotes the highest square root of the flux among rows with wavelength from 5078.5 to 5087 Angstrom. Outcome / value 1.03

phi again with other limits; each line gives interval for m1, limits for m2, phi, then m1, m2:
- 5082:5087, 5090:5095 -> 0.94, 12.2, 12.9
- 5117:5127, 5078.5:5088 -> 1.10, 13.4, 12.2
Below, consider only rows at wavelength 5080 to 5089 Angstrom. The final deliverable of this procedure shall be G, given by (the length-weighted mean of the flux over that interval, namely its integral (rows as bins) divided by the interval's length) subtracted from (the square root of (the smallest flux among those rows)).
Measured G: -125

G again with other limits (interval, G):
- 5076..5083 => -129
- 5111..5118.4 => -145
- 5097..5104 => -130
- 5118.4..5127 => -129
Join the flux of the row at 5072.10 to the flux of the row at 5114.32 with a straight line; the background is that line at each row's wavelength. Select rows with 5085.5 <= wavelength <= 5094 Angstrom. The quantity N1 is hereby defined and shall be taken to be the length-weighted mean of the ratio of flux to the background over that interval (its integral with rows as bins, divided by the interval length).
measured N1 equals 0.87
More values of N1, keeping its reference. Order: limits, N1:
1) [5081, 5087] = 0.86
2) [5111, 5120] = 0.81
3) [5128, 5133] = 0.78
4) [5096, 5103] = 0.77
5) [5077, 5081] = 0.88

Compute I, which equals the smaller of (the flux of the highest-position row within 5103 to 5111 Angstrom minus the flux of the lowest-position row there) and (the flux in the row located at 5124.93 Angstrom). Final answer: -31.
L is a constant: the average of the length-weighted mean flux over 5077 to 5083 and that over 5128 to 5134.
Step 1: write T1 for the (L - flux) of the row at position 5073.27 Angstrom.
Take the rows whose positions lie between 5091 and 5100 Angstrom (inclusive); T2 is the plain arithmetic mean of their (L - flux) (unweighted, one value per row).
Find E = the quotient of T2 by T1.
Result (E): -2.0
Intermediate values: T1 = -3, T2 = 7.0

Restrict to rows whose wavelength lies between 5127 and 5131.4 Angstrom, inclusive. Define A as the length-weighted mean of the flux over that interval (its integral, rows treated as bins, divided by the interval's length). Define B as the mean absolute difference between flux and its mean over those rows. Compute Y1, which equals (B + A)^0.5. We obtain 13.6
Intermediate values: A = 163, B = 22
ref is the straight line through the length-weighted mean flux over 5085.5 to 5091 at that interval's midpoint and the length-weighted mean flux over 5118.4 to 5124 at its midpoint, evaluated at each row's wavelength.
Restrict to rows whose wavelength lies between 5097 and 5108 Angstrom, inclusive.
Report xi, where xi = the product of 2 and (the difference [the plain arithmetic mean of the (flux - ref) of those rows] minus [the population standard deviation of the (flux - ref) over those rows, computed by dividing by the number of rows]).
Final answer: -33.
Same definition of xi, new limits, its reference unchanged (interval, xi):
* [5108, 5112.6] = -47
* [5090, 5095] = -3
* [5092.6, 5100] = -37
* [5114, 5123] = -20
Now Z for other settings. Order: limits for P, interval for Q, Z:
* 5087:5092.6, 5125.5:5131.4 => 5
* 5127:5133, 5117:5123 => 6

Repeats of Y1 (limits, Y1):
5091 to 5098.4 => 12.5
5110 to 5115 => 12.9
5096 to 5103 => 12.3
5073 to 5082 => 12.9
